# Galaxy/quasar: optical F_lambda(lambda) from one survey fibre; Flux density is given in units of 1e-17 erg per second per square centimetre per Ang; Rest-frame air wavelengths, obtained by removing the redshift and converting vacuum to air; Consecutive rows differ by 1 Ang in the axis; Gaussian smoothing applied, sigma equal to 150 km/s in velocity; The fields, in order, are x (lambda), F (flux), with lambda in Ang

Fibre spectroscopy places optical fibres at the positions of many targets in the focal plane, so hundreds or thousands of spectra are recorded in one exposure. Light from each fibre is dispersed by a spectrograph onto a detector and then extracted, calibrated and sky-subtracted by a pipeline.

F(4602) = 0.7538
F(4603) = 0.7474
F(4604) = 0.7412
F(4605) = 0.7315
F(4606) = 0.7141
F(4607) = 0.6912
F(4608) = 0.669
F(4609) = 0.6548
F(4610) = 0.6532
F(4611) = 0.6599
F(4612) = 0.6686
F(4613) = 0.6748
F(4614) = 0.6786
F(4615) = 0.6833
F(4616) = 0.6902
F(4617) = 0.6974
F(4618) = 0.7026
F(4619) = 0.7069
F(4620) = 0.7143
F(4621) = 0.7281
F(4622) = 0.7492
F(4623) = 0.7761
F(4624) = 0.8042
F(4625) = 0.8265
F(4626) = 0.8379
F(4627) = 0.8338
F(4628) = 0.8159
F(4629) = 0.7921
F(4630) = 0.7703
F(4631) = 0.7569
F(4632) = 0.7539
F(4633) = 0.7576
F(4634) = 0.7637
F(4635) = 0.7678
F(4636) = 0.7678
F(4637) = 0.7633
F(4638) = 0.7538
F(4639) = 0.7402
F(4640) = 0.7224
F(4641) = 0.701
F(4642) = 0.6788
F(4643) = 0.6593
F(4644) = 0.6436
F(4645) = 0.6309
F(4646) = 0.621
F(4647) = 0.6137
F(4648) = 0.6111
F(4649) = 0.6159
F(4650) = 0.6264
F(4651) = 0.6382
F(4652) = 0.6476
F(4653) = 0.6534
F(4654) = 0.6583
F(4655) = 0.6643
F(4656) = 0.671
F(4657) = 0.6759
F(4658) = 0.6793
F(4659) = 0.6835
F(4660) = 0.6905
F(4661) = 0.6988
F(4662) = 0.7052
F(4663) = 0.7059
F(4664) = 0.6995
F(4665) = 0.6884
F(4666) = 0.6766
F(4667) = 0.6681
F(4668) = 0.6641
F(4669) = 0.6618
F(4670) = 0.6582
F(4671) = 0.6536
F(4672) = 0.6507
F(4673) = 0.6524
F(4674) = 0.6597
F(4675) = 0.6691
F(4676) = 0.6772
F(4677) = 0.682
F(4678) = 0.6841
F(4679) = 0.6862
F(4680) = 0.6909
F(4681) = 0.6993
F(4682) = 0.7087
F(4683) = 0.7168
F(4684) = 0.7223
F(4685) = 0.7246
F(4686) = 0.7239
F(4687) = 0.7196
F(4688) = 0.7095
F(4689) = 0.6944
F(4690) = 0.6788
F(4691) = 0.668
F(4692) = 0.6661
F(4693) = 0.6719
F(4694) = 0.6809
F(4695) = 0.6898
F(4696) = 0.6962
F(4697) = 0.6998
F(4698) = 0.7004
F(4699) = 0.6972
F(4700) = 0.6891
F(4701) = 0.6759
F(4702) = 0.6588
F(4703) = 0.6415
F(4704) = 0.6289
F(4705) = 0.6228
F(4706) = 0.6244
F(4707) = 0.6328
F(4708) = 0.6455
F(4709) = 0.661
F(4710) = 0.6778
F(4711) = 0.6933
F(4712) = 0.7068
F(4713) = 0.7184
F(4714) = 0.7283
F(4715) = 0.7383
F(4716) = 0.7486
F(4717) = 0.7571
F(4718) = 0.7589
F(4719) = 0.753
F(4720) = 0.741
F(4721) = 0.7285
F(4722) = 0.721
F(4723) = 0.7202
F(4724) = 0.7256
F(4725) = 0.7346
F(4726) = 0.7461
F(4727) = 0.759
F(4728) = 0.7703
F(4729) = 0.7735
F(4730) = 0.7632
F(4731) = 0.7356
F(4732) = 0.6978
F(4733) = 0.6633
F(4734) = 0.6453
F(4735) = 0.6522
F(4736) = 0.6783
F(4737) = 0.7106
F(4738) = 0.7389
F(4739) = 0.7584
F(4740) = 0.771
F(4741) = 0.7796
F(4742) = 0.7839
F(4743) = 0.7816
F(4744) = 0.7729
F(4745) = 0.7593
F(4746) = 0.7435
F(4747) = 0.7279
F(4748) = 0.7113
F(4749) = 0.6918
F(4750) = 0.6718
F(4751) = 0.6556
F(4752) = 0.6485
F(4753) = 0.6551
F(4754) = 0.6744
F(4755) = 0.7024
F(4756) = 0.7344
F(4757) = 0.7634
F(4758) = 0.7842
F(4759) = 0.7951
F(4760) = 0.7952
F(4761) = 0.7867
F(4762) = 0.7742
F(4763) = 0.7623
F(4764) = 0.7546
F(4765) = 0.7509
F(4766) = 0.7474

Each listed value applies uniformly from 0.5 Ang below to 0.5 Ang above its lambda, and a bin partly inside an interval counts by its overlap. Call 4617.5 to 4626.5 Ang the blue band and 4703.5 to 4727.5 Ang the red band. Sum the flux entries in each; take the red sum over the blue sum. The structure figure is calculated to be 2.5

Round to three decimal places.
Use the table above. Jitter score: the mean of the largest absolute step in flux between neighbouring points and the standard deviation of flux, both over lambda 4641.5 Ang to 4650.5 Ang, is 0.021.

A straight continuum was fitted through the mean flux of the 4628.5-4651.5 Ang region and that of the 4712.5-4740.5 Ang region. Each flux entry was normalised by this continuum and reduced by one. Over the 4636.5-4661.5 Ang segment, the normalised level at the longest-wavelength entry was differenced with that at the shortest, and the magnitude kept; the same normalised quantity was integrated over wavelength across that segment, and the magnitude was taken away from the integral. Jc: -1.4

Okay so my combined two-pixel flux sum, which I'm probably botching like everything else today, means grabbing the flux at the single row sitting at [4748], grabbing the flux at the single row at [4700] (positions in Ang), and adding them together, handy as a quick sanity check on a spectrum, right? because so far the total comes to 1.40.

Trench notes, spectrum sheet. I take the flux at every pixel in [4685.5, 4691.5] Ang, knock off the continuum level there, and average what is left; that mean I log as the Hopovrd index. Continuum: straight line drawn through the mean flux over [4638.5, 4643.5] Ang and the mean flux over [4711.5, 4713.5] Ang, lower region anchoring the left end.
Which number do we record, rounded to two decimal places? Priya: -0.01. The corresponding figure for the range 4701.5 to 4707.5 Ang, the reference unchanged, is -0.08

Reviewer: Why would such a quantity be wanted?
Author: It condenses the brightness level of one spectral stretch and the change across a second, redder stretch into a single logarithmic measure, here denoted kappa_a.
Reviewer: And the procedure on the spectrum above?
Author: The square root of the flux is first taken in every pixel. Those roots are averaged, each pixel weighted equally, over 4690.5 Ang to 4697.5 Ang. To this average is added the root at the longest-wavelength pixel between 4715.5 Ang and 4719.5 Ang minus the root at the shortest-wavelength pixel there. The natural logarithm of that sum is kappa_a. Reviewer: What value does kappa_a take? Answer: -0.19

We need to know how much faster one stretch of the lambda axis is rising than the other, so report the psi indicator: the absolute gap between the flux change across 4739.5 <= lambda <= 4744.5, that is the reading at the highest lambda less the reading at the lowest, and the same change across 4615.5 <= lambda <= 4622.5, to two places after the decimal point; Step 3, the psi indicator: 0.06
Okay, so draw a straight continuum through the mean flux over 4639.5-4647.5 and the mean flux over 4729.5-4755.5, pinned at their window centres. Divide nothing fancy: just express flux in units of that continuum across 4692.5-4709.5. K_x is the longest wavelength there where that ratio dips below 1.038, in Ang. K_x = 4709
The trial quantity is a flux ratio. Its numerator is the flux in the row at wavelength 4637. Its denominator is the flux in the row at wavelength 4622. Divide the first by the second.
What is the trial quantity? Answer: 1.02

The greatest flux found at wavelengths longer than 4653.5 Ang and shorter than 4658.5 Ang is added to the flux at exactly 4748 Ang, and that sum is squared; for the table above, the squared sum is 1.93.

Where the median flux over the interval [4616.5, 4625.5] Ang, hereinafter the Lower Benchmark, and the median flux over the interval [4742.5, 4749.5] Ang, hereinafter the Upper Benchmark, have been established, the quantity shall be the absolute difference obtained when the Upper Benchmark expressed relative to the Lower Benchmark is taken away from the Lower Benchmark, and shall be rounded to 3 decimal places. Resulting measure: 0.293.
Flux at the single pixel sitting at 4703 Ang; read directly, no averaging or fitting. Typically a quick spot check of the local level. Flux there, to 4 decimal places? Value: 0.6415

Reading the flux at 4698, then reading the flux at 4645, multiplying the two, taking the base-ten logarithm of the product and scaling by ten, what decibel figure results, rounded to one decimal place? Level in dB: -3.5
